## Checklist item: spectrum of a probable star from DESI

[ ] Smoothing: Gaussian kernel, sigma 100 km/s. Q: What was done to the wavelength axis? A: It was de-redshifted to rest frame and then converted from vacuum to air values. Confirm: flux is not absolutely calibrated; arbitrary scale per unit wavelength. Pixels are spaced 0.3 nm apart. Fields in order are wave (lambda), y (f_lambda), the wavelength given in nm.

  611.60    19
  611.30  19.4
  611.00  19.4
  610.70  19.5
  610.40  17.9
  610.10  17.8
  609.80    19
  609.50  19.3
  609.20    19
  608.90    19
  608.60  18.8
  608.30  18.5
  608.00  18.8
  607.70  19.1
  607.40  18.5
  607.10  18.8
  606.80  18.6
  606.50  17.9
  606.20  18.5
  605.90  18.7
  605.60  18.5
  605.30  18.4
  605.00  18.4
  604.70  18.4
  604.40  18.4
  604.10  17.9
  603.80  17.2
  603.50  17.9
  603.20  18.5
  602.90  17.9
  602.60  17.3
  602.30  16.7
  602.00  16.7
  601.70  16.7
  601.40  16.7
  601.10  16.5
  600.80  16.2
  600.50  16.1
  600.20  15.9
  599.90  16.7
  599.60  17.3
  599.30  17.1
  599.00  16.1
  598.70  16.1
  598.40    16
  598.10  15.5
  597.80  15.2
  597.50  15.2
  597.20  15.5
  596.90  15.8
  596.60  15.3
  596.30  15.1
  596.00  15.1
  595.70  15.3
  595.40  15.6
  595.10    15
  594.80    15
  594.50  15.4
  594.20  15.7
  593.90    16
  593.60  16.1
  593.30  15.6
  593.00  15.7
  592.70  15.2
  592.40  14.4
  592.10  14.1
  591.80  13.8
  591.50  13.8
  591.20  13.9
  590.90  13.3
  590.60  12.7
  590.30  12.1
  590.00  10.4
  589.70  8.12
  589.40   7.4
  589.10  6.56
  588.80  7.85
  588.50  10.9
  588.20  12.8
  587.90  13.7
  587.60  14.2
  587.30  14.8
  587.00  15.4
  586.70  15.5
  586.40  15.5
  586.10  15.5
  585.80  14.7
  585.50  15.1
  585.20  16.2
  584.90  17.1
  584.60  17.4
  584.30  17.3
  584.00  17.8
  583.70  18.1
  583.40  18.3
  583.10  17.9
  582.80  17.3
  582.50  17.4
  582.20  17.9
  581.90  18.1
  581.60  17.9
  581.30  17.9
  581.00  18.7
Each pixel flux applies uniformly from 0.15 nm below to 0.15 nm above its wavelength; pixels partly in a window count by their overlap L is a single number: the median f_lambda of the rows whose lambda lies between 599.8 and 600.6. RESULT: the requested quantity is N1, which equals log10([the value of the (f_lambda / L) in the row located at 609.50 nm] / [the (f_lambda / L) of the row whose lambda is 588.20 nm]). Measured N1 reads 0.178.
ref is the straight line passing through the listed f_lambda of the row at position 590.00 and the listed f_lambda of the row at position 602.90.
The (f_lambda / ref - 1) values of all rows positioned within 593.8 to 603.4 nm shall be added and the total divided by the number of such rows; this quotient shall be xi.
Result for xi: 0.05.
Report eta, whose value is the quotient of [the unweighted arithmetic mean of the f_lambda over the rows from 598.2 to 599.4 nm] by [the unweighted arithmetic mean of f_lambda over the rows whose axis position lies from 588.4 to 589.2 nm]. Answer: 1.9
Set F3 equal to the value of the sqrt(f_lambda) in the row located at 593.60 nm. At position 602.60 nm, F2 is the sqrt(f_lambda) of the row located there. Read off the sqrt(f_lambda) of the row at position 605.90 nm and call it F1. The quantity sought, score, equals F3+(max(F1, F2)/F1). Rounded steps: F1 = 4.32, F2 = 4.16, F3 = 4.01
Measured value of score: 5.01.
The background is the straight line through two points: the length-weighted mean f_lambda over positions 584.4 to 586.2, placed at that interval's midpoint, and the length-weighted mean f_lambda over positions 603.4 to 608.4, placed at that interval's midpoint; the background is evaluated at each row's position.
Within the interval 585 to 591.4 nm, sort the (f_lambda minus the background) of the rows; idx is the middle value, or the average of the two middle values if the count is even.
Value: -2.8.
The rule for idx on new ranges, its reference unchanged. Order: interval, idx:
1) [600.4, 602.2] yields -1.3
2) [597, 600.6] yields -1.6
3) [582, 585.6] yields 1.6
